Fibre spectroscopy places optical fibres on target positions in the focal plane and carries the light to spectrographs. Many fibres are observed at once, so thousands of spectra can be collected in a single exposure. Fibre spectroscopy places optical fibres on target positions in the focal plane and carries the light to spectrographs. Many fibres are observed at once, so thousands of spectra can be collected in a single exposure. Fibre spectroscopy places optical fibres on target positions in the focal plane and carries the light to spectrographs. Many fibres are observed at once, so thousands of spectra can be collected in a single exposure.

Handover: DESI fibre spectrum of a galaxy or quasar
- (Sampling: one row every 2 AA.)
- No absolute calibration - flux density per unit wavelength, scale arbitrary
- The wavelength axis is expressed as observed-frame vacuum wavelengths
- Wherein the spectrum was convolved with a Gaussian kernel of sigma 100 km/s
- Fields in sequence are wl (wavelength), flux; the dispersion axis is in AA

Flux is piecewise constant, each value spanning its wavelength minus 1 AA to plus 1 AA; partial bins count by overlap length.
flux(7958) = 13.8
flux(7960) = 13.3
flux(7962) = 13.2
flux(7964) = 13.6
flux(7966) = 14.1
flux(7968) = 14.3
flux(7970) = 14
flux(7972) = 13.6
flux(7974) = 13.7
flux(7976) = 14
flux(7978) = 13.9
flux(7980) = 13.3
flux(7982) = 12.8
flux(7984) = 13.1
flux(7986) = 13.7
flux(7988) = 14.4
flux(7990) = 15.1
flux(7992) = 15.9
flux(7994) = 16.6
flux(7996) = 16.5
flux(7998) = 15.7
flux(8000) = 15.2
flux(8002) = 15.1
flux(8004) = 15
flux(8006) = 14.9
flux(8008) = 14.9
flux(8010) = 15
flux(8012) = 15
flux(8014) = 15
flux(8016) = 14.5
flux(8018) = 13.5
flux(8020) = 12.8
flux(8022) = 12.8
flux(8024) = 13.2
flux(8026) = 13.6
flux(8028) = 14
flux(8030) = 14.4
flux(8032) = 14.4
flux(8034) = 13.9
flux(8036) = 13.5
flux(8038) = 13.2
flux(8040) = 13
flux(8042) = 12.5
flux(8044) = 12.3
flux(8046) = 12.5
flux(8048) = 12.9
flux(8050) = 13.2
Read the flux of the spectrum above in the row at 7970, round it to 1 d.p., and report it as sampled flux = 14.0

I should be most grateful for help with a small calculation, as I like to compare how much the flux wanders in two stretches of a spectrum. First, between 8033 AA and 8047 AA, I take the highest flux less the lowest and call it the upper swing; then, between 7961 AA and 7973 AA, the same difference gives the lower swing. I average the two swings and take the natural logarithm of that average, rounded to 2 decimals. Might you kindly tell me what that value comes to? 0.30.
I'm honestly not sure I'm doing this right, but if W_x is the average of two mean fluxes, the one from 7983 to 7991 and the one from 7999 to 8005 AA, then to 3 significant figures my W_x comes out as 14.6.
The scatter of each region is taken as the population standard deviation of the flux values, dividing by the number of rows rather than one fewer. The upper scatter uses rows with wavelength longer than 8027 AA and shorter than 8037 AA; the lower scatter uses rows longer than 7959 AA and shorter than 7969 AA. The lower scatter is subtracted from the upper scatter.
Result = -0.10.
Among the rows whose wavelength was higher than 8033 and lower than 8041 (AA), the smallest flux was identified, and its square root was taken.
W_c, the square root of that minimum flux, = 3.61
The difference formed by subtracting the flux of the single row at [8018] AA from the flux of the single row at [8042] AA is -1.0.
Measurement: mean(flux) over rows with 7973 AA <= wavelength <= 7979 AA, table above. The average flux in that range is 13.9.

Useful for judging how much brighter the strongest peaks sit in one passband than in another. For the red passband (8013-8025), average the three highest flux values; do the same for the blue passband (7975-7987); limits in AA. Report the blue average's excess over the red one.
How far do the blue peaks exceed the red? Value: -0.47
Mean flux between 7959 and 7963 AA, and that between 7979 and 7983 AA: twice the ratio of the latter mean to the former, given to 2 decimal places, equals 1.97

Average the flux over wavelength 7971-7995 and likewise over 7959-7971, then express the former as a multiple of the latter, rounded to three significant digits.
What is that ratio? 1.03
